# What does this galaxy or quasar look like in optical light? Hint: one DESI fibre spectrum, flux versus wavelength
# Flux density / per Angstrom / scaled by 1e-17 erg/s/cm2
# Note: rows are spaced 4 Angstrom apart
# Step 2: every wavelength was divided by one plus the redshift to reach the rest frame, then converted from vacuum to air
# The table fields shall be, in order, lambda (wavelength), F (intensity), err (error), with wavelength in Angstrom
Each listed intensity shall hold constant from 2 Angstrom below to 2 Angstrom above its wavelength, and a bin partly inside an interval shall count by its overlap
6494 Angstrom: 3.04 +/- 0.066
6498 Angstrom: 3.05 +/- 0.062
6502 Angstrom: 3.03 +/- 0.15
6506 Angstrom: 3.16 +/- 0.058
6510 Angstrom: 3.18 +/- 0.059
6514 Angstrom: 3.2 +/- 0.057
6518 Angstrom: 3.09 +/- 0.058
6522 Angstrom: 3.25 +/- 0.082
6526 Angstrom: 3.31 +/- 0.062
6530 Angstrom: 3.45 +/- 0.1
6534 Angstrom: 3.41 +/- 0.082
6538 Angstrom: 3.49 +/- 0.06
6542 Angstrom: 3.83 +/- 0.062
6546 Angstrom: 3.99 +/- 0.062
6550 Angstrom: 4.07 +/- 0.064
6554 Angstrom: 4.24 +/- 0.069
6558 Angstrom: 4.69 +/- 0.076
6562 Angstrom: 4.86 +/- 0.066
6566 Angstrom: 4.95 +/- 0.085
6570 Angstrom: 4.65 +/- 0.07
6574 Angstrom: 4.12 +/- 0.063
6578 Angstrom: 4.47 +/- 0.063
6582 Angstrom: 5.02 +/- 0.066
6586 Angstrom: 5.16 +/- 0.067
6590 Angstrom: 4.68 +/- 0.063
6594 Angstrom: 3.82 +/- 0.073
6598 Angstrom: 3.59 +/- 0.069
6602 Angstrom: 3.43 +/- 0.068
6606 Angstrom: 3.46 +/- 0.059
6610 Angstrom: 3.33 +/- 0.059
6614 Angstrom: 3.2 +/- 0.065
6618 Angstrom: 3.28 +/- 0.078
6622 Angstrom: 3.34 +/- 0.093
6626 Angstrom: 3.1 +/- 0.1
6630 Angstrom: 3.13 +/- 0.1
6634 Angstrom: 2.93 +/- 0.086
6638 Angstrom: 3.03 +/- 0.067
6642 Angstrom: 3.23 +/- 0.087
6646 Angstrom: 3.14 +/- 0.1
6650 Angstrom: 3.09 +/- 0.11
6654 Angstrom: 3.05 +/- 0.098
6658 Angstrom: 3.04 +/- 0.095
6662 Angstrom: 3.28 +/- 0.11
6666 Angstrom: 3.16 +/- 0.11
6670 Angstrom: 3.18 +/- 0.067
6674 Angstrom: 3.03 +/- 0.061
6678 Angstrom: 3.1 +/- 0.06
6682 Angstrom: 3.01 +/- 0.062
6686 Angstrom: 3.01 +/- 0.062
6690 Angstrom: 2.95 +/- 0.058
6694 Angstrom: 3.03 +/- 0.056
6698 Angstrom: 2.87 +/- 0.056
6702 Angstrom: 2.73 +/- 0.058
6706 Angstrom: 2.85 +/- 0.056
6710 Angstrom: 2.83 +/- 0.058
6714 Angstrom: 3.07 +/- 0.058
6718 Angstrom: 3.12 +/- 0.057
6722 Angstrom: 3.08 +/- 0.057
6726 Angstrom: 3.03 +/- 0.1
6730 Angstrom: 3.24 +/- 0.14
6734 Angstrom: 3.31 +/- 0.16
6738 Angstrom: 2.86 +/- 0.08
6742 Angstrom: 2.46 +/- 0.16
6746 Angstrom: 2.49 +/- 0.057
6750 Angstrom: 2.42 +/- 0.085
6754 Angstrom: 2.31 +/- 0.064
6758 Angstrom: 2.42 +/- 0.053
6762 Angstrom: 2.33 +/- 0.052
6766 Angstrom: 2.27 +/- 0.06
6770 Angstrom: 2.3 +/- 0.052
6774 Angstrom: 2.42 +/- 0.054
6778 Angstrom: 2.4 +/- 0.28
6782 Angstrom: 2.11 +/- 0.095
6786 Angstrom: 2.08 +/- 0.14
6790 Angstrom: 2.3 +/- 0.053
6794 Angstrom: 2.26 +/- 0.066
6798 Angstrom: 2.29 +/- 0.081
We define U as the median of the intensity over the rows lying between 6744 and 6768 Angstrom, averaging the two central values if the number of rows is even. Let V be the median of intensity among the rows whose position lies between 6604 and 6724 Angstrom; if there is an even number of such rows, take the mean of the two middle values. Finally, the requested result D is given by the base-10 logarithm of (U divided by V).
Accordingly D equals -0.11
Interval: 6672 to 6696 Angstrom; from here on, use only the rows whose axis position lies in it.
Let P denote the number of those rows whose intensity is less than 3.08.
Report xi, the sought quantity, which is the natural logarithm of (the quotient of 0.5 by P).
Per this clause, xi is -2.30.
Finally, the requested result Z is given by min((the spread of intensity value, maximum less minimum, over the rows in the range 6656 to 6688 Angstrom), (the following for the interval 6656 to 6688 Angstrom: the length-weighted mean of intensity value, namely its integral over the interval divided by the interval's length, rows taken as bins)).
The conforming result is 0.27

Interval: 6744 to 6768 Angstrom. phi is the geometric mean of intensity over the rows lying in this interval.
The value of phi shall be 2.37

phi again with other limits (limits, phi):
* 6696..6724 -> 2.93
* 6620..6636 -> 3.12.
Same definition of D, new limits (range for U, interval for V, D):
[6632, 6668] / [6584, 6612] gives -0.07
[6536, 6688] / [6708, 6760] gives 0.07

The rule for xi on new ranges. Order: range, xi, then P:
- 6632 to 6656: -1.79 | 3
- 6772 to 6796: -2.48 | 6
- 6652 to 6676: -1.79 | 3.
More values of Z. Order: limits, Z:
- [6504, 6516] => 0.04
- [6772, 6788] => 0.34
